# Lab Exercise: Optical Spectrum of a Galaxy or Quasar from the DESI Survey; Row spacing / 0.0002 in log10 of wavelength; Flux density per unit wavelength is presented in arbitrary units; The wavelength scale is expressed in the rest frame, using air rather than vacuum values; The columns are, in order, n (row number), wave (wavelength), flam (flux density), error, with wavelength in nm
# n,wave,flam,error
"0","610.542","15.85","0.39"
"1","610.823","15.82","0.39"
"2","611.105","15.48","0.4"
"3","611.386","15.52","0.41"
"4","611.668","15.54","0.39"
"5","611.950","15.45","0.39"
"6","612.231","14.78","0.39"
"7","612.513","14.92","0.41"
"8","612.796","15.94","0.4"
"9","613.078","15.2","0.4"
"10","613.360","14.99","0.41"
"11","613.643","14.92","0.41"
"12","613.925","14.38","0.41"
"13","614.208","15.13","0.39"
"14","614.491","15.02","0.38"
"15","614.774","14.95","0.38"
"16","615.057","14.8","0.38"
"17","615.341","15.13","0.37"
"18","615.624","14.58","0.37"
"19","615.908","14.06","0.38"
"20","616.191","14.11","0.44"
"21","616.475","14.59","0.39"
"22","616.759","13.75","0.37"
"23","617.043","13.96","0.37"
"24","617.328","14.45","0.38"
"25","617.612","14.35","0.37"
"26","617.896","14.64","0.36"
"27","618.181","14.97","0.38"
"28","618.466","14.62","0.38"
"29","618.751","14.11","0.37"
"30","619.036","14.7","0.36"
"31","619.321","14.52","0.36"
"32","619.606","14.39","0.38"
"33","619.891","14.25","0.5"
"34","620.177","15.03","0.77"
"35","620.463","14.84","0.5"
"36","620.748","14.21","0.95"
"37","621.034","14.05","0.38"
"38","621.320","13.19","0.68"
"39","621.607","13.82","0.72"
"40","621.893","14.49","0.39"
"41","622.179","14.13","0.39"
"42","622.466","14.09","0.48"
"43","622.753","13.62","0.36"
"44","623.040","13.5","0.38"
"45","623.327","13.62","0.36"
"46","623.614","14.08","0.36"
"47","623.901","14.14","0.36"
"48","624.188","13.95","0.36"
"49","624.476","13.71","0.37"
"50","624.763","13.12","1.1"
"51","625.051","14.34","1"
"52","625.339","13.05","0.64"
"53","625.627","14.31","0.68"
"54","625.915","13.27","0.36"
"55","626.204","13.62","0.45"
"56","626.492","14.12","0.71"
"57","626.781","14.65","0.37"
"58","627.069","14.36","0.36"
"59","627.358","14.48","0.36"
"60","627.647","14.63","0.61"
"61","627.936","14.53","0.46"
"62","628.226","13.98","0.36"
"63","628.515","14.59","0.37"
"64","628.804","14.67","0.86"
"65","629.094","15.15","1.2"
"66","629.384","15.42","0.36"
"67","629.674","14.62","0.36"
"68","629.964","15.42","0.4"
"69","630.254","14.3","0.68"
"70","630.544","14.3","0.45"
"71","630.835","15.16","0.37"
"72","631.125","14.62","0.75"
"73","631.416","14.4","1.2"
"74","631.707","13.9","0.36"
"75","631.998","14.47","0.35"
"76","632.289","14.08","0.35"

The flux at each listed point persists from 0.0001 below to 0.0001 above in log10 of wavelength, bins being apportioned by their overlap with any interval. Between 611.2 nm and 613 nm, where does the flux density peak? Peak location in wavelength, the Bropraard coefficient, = 612.796 nm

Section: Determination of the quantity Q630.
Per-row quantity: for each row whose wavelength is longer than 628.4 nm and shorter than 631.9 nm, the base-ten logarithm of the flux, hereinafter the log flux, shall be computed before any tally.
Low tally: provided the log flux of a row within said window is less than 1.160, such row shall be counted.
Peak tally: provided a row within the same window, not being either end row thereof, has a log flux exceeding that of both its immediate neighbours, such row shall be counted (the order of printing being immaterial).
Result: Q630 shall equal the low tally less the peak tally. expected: 1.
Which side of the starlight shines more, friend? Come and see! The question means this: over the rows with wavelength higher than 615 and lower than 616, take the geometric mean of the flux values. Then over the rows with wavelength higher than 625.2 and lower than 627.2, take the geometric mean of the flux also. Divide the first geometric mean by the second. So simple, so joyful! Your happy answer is 1.05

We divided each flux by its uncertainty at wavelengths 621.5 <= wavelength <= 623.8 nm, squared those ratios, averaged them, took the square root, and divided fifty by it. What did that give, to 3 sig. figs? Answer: 1.45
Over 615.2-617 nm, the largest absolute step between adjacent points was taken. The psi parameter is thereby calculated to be 0.84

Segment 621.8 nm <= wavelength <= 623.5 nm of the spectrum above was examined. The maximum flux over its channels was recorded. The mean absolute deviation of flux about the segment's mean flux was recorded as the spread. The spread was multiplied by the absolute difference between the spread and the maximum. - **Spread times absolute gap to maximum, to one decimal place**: 4.6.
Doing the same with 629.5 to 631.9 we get 5.5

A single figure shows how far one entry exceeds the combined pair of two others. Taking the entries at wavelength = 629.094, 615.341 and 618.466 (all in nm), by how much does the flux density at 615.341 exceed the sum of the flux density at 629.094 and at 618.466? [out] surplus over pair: -14.6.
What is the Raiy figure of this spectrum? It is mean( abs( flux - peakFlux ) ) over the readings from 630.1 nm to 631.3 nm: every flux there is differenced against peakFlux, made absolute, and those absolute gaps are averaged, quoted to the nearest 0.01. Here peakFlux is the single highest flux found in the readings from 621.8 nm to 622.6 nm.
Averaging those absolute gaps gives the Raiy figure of 0.29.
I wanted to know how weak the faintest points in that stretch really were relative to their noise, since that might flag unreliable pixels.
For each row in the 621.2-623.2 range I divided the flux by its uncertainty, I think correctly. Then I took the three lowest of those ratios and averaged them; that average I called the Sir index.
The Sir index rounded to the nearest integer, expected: 23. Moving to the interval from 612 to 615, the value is 36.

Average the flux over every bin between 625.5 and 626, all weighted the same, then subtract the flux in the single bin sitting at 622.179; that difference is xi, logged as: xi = -0.3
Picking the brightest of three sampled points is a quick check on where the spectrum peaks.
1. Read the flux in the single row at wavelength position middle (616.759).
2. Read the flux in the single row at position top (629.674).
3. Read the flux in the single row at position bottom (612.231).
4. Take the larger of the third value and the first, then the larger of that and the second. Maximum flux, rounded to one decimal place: 14.8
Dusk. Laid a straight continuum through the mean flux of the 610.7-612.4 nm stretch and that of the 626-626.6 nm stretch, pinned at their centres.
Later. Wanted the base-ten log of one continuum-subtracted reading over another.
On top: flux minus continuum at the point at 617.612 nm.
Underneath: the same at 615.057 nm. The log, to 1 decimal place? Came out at 0.2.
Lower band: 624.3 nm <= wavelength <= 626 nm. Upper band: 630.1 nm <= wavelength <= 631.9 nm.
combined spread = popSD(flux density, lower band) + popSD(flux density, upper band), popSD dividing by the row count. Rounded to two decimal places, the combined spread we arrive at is 0.92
